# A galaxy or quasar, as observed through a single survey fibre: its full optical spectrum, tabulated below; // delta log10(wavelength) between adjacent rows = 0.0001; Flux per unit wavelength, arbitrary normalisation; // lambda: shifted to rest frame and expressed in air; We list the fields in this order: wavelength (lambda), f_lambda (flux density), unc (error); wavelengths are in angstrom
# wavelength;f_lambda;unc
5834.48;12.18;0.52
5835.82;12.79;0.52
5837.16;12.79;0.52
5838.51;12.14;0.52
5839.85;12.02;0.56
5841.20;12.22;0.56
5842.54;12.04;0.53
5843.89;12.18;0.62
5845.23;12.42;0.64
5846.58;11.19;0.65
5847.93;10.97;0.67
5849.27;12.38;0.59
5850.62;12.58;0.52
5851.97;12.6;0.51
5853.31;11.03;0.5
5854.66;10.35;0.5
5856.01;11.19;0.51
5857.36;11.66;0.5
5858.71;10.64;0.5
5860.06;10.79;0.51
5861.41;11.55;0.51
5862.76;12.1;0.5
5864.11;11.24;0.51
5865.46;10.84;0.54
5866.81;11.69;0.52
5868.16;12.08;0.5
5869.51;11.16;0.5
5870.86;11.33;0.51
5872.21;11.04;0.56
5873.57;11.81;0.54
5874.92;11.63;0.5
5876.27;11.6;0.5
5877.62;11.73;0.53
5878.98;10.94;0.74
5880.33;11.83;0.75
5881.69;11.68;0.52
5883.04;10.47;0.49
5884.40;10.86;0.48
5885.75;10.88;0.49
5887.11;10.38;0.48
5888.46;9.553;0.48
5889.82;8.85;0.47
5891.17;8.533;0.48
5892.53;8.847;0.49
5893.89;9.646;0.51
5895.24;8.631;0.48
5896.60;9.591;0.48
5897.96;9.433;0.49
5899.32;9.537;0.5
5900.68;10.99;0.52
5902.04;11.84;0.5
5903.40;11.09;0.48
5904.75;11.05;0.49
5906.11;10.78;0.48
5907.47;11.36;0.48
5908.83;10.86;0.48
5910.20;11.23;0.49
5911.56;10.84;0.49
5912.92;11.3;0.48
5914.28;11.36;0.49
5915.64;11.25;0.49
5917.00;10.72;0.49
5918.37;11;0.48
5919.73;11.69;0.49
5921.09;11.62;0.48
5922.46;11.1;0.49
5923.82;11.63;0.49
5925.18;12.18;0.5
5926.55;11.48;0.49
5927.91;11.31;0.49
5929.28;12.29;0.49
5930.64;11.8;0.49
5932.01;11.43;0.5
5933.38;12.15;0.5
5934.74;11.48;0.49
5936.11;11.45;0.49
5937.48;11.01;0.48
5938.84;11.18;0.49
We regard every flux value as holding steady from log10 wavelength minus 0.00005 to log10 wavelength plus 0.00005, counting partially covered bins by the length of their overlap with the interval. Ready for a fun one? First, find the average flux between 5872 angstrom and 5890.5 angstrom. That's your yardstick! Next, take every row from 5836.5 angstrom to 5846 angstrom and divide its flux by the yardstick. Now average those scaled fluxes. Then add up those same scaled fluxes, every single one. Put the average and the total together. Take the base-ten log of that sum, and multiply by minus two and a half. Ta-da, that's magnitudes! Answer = -2.38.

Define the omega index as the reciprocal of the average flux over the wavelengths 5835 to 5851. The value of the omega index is 0.082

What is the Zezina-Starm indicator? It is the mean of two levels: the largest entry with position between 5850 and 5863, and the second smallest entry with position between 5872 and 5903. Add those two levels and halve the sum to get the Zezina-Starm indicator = 10.6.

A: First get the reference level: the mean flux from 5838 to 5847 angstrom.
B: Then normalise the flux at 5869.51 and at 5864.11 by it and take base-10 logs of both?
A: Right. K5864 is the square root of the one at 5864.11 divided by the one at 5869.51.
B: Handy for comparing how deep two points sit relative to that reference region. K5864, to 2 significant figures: 0.95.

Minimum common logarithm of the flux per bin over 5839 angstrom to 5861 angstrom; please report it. 1.01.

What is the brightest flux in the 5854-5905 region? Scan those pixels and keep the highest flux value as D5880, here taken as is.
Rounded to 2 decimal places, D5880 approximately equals 12.10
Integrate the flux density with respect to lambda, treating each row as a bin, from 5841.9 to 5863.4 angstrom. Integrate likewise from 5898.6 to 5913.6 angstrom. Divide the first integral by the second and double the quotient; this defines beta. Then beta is 3.0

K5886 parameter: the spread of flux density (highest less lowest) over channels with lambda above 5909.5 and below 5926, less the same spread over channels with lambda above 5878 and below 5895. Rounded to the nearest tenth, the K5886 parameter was -1.8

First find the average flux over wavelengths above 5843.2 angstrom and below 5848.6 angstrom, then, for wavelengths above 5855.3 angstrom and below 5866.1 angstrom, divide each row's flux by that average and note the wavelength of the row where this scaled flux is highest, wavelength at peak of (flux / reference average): 5862.76 angstrom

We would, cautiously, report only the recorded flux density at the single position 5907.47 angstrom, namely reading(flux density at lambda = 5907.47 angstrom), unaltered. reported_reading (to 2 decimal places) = 11.36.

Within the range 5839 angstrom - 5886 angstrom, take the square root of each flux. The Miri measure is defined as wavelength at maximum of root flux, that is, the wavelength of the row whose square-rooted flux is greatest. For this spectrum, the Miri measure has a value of 5851.97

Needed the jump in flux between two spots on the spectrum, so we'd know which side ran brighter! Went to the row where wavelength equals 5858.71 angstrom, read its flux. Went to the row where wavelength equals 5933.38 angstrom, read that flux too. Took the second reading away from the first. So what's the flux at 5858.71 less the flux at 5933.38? -1.5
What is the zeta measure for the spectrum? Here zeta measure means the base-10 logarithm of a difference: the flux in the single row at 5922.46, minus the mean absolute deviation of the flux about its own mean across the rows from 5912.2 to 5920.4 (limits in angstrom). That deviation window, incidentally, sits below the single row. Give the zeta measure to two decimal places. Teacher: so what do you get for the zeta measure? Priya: 1.04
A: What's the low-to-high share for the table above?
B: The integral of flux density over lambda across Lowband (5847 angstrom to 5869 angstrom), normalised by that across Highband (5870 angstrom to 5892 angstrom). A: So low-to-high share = 1.06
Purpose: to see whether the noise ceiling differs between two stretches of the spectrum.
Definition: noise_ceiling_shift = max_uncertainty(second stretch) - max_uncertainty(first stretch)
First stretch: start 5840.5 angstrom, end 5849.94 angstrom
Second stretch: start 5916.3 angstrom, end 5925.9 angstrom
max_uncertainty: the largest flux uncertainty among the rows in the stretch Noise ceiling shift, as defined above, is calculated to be -0.17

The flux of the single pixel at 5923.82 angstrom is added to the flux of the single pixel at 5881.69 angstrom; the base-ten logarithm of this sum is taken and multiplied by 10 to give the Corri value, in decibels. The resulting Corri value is 13.7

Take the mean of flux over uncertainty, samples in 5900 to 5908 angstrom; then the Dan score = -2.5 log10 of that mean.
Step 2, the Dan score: -3.39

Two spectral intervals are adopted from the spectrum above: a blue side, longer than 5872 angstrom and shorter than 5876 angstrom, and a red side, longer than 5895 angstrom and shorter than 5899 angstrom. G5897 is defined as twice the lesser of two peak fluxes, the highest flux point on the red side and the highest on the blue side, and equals 19.2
